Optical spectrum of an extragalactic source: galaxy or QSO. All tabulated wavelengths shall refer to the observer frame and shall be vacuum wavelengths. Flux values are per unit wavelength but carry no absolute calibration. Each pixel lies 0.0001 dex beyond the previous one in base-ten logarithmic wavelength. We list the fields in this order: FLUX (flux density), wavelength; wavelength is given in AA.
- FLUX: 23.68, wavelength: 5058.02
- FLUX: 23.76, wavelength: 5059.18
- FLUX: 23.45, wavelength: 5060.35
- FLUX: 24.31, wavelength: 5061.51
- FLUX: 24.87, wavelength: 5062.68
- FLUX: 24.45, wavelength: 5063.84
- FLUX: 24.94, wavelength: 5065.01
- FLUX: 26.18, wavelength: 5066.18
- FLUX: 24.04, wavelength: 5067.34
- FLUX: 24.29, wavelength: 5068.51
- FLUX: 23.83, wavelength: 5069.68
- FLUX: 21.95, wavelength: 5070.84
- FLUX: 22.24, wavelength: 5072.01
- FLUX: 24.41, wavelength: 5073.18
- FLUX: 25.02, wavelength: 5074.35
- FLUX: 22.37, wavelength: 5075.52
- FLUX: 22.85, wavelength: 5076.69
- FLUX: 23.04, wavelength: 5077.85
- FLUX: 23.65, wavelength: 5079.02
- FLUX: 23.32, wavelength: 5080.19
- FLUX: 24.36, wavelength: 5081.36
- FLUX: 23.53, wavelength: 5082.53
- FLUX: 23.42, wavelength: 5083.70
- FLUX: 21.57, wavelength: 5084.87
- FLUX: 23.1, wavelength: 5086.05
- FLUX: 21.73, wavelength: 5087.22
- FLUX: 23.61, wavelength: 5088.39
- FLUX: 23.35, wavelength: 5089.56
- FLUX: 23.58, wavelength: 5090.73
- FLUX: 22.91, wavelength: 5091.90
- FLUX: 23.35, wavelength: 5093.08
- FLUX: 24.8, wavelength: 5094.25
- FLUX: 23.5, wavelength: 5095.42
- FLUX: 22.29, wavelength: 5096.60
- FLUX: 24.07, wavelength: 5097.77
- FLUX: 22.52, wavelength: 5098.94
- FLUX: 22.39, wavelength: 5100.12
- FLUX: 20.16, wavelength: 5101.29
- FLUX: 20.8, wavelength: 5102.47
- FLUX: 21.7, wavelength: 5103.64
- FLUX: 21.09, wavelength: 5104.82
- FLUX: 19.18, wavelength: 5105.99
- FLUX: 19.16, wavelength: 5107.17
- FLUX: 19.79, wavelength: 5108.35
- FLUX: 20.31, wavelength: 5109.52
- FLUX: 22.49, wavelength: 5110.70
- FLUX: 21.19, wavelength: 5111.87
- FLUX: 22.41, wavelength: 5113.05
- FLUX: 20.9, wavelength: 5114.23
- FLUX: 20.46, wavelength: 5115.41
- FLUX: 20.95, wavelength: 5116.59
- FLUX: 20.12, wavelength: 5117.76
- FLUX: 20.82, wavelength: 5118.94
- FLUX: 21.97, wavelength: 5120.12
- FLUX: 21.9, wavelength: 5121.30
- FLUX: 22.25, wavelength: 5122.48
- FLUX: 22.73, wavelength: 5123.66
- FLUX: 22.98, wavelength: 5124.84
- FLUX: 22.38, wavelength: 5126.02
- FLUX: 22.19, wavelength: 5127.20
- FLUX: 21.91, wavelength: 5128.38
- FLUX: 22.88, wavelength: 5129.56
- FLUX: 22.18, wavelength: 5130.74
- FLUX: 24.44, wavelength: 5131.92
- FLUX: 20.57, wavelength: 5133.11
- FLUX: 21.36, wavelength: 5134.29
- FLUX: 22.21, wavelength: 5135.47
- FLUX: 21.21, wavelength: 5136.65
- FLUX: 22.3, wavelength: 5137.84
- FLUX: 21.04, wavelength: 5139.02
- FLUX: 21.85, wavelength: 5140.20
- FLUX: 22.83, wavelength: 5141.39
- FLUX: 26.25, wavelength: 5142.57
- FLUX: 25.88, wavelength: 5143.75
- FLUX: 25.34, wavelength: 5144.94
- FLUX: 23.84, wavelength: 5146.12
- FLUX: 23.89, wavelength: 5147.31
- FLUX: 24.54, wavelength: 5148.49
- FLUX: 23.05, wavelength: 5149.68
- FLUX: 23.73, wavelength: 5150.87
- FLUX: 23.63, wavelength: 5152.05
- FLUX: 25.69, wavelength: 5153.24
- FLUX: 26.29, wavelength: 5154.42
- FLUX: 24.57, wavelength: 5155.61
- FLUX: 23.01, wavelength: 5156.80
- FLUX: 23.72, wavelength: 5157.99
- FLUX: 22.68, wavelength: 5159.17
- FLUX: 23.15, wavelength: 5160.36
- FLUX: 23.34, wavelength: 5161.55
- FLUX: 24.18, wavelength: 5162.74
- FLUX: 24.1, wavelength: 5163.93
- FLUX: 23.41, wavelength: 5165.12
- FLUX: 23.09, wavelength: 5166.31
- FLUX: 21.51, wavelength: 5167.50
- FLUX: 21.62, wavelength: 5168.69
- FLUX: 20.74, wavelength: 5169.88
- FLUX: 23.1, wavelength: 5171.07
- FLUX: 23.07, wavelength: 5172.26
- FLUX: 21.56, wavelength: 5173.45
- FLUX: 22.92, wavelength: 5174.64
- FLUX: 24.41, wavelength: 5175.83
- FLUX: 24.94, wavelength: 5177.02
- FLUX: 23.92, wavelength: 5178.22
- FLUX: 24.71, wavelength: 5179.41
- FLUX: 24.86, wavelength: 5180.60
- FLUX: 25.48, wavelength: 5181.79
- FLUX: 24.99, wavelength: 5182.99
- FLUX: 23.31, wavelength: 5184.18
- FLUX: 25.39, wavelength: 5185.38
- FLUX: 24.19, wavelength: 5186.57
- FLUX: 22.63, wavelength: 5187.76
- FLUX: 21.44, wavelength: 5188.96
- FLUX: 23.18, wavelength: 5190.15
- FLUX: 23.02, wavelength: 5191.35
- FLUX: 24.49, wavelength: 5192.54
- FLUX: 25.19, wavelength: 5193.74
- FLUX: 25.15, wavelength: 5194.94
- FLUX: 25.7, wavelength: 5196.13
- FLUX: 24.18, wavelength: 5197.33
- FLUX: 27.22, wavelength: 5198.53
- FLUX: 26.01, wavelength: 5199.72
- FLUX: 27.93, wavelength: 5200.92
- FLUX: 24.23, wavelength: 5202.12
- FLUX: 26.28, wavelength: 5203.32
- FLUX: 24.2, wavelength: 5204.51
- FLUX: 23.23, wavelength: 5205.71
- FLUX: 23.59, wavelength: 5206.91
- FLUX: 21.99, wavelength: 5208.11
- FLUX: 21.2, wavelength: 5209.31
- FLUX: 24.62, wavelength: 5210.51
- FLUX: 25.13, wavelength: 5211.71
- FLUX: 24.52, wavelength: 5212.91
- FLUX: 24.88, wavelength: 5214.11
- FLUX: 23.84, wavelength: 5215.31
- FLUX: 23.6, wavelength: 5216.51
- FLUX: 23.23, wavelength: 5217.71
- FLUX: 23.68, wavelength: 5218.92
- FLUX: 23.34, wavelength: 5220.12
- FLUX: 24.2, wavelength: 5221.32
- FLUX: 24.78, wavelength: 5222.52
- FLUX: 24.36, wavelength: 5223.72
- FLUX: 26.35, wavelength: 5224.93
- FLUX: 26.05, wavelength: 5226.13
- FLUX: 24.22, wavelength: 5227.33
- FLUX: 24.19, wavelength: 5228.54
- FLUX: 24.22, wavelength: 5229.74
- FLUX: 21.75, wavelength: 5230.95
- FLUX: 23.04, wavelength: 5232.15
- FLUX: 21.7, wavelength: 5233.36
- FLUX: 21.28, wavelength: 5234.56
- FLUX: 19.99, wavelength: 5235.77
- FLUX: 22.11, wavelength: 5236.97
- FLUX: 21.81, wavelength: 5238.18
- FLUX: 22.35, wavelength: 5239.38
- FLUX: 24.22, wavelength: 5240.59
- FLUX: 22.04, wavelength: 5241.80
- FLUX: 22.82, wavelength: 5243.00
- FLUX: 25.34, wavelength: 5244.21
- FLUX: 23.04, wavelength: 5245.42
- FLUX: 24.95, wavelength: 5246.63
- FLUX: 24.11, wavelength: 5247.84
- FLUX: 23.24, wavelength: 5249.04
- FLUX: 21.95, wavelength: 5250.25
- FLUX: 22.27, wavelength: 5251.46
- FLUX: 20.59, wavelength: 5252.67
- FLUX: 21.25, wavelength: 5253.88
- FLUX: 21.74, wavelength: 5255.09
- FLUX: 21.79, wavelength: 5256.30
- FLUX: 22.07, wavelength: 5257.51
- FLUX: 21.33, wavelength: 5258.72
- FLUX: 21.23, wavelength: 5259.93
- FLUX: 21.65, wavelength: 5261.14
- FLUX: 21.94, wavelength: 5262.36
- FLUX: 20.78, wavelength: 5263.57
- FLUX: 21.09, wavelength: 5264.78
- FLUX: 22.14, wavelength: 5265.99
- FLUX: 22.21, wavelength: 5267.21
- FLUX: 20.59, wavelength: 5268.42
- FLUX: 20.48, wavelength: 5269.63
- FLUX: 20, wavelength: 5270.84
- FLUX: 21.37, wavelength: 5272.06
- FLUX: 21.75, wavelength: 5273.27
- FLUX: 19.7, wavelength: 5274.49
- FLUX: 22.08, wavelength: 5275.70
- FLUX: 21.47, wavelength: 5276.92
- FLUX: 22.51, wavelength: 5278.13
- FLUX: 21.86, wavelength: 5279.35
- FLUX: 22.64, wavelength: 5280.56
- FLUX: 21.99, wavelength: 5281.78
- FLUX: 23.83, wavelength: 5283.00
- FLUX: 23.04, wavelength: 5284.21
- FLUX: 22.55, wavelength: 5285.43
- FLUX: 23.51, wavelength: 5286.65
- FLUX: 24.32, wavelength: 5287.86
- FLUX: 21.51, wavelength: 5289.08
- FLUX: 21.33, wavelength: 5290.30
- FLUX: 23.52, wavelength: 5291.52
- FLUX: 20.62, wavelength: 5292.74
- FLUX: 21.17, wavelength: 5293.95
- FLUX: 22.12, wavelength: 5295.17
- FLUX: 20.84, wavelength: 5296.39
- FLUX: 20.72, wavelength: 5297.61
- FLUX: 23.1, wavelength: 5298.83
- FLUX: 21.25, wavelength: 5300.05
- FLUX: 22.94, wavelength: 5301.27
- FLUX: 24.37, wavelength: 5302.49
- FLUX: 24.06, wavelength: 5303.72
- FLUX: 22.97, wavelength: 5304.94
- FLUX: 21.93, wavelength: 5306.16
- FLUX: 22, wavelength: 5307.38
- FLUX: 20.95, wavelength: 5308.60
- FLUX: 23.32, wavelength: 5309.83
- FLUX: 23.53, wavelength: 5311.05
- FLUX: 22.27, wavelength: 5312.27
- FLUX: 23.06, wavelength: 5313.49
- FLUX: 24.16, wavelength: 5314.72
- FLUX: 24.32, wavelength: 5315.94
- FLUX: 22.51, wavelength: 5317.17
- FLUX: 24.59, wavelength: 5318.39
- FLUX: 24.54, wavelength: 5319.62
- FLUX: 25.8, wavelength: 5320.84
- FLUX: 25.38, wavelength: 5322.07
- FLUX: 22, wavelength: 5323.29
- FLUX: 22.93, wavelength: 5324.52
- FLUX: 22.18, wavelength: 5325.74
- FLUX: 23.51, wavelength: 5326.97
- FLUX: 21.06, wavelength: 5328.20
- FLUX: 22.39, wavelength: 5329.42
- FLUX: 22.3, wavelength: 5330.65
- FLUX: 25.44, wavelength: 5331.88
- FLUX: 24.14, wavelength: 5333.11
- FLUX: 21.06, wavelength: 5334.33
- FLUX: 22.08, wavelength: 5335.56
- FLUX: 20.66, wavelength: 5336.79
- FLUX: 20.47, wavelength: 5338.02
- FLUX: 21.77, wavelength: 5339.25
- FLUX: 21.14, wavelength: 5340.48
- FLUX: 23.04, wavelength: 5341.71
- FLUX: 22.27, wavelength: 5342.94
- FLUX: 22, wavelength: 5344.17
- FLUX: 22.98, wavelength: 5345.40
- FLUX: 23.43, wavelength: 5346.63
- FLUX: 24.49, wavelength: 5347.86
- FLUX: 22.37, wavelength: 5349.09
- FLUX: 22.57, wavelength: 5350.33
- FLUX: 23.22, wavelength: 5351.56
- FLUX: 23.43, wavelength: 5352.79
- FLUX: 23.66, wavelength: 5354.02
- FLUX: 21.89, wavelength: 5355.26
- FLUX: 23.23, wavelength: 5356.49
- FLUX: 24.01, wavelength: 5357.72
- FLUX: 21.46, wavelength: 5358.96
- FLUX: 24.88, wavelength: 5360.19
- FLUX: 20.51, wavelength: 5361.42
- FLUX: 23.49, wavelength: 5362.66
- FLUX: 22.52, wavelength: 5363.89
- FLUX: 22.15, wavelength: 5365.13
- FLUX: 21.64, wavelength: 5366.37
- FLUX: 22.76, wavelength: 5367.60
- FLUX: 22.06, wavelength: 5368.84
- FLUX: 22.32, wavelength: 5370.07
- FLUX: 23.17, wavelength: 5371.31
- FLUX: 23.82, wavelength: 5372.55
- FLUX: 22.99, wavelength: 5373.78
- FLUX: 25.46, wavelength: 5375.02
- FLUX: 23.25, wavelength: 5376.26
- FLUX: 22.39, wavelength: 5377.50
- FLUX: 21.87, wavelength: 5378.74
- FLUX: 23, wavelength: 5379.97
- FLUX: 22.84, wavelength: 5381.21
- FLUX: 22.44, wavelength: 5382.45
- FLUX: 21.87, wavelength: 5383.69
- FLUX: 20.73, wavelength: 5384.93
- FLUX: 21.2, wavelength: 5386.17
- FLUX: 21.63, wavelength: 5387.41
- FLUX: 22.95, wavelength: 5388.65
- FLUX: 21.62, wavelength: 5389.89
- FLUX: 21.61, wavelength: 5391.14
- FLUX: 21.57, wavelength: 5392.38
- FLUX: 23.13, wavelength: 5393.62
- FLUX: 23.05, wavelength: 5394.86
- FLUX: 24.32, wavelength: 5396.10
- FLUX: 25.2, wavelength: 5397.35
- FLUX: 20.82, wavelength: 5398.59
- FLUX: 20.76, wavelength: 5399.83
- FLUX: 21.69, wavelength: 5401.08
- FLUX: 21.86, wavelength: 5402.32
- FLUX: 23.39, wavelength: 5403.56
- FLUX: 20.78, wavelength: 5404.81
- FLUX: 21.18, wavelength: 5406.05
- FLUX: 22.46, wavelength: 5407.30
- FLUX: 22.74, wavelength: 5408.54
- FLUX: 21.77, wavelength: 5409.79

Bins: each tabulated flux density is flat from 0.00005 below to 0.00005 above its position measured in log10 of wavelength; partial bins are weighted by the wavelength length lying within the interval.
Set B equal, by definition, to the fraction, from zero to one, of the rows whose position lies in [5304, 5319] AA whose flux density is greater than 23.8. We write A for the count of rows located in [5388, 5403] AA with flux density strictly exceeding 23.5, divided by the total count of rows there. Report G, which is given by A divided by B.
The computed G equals 0.7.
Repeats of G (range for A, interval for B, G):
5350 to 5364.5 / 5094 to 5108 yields 1.5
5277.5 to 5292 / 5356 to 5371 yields 2.0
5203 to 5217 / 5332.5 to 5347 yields 9.0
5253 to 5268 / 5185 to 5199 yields 0.0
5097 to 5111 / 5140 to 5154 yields 0.1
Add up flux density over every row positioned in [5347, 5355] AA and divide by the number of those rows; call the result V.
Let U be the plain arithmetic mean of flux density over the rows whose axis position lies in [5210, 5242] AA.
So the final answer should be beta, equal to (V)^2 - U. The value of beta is 519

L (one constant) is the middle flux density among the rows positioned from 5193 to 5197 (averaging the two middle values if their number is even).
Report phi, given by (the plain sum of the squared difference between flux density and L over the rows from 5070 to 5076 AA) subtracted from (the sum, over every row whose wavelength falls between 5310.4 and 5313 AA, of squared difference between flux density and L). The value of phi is -17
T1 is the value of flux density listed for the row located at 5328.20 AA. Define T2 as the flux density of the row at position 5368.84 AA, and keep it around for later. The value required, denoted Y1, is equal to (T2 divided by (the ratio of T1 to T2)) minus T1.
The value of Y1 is 2.0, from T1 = 21.06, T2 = 22.06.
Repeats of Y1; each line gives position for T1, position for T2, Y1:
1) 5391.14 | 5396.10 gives 5.8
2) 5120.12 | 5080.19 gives 2.8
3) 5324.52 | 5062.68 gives 4.0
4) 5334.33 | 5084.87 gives 1.0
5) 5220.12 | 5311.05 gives 0.4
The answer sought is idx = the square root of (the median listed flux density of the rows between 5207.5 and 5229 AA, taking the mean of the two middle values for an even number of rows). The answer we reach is 4.92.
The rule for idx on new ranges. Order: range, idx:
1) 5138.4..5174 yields 4.83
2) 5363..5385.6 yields 4.74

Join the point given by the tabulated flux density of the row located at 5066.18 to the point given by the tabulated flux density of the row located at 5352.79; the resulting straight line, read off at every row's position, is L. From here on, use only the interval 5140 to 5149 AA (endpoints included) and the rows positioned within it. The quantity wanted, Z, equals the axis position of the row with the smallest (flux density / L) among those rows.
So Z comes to 5140.20 AA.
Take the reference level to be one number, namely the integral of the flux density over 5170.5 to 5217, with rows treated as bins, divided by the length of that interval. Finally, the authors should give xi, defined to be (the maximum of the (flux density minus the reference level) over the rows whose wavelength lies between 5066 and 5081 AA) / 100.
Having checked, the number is 0.020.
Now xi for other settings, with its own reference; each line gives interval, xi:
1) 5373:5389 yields 0.012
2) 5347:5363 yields 0.007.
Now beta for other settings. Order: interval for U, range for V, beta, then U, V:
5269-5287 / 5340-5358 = 503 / 21.9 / 22.9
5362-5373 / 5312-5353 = 503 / 22.7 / 22.9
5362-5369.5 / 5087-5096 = 523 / 22.4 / 23.4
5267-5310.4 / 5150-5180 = 529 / 22.1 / 23.5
